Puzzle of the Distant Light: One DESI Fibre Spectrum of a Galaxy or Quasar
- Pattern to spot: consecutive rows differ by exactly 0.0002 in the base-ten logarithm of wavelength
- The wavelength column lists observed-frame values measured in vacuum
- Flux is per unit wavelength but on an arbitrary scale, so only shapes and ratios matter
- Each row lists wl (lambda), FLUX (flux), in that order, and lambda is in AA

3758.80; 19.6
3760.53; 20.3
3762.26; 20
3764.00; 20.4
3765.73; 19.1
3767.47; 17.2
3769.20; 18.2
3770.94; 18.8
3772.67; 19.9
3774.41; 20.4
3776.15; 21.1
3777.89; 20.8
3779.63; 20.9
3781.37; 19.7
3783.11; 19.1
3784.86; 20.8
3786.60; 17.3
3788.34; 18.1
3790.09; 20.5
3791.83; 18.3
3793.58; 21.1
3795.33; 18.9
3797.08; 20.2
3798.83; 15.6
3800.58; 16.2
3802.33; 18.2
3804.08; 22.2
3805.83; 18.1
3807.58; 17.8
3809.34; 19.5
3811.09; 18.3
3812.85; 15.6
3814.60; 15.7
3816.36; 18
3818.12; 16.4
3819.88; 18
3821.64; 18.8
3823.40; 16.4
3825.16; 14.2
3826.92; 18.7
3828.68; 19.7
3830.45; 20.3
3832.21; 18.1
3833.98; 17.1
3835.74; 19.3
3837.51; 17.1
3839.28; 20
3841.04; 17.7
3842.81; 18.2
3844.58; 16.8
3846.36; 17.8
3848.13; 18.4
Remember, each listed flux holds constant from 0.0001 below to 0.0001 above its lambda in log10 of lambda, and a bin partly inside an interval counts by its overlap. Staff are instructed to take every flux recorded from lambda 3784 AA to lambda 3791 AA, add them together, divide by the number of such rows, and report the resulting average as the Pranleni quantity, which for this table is 19.2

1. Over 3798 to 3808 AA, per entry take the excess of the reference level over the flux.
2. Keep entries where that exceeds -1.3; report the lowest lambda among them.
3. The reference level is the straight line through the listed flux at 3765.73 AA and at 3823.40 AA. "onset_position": 3798.83 AA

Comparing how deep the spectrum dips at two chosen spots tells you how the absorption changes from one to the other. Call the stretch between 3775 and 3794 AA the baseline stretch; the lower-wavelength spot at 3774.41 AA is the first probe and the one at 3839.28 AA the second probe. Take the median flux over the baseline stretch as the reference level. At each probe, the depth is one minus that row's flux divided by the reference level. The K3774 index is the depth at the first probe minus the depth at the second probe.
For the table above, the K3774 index -0.02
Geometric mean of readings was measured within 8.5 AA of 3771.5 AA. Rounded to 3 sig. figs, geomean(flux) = 19.6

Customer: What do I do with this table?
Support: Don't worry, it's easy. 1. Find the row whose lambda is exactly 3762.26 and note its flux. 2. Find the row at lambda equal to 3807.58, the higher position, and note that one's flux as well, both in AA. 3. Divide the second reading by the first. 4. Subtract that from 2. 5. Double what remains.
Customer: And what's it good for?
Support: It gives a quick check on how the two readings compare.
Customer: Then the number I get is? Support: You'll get 2.22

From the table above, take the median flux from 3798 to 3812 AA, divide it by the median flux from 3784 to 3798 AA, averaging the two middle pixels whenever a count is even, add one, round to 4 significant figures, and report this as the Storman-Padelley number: 1.928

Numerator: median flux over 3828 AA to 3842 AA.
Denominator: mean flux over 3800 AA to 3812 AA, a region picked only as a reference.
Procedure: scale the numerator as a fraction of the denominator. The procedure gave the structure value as 1.00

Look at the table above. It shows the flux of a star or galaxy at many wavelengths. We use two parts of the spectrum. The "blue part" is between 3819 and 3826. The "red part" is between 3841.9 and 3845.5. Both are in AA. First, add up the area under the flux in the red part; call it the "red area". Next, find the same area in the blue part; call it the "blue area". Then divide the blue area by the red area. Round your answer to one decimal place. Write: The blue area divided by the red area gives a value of 1.9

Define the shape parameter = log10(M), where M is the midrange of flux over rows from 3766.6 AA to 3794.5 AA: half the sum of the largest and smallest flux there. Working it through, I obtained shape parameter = 1.28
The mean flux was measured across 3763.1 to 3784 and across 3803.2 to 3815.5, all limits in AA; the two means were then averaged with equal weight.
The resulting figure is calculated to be 18.9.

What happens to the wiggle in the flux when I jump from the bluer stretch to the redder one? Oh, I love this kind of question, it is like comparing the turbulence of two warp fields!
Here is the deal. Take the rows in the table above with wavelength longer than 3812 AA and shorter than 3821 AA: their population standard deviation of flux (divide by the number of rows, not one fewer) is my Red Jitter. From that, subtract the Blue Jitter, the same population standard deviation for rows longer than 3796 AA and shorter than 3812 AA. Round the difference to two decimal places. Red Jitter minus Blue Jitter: -0.82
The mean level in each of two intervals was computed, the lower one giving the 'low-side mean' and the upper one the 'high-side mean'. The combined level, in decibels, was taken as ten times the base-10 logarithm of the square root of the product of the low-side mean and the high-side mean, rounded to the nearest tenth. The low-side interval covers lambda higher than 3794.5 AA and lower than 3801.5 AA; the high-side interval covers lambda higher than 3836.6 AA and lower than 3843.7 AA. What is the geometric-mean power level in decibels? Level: 12.5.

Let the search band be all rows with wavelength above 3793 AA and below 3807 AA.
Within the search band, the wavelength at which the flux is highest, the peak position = 3804.08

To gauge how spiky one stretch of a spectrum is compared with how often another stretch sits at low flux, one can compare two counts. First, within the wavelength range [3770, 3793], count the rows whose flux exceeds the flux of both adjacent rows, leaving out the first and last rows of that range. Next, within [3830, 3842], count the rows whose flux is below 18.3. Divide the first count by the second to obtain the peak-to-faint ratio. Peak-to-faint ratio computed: 1.00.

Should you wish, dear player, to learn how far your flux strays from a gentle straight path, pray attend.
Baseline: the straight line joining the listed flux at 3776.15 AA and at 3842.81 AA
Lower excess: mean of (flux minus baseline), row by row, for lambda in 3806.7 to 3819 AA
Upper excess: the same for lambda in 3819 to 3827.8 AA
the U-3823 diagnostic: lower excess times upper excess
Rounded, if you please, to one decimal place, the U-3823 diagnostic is 4.0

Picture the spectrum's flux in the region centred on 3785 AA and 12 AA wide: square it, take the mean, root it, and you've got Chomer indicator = 19.5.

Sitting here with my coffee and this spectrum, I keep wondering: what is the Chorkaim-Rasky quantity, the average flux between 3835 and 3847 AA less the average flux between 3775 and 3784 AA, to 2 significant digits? -2.2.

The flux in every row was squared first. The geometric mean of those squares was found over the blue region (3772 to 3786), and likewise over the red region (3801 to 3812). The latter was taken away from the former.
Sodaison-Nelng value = 54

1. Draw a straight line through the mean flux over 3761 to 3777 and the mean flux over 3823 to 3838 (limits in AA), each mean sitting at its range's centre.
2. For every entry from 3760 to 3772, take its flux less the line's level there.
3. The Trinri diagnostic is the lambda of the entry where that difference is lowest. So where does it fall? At 3767.47 AA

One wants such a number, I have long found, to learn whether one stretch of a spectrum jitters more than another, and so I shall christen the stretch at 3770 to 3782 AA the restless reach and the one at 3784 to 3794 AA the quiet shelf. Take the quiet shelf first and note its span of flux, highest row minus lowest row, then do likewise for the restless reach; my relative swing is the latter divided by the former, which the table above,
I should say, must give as 0.61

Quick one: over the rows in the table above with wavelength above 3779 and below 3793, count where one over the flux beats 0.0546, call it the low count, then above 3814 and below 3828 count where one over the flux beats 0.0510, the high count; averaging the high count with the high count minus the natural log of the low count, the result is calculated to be 7.5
